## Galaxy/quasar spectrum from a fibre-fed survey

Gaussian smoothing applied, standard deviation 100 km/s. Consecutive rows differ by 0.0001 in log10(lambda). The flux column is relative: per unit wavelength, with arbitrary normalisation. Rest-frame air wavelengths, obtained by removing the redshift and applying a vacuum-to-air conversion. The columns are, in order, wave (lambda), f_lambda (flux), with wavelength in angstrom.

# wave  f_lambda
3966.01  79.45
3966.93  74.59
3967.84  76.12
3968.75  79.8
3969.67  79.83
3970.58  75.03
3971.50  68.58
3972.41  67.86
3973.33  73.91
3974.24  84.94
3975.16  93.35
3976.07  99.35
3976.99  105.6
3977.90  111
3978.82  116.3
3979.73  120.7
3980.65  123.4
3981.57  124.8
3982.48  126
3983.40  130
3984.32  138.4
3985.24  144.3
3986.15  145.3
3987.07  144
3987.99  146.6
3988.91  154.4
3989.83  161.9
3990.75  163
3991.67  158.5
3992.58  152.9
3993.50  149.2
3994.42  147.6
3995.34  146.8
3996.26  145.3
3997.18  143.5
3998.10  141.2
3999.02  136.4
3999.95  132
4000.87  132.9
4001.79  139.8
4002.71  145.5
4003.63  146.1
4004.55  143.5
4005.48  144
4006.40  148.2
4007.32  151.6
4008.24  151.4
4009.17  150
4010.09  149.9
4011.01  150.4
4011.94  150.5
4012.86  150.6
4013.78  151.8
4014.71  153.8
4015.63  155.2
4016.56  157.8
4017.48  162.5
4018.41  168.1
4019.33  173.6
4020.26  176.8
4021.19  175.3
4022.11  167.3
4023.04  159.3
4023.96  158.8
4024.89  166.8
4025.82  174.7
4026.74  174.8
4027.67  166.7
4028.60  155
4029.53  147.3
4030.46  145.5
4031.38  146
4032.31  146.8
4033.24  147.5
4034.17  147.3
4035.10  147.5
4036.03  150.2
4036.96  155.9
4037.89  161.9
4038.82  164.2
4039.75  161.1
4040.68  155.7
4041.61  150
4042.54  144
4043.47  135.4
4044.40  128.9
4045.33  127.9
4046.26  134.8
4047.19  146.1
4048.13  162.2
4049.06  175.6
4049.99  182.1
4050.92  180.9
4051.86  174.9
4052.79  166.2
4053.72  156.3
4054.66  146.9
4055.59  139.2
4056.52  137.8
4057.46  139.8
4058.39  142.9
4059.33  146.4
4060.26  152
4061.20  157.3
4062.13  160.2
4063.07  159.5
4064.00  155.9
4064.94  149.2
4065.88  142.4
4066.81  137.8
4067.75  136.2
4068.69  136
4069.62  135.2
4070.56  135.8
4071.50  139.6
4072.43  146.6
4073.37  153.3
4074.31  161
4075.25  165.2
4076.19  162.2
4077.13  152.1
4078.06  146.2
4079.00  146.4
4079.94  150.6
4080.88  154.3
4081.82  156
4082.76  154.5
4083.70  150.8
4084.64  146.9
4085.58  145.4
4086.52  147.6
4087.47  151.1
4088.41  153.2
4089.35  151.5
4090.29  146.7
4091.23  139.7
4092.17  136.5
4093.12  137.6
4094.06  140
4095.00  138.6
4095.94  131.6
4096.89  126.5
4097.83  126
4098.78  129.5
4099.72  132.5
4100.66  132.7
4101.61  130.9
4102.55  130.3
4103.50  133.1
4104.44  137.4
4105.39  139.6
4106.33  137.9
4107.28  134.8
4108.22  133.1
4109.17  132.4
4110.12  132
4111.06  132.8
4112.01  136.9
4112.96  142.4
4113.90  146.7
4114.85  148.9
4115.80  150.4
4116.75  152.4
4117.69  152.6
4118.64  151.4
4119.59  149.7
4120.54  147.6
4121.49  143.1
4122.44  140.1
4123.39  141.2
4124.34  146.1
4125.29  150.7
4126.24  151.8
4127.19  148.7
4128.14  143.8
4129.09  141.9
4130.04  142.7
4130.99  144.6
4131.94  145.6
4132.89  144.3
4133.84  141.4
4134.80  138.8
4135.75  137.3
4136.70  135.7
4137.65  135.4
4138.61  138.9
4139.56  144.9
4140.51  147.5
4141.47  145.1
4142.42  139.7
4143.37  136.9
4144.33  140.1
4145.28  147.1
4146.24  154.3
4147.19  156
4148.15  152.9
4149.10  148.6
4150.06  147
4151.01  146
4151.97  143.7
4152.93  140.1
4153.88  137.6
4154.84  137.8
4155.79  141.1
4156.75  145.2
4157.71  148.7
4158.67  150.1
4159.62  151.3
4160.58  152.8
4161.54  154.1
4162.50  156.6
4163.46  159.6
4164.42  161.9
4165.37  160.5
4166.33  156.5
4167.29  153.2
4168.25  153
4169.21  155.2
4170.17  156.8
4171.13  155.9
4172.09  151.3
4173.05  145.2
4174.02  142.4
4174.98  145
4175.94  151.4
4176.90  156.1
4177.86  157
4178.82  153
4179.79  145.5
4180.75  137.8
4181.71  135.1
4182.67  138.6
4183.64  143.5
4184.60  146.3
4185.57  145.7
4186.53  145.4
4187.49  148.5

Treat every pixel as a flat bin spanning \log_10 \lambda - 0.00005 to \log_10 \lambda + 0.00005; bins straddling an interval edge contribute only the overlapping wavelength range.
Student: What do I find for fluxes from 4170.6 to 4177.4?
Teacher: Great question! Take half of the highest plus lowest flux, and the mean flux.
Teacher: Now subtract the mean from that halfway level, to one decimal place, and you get -0.4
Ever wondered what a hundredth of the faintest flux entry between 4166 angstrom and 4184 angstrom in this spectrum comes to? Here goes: 1.35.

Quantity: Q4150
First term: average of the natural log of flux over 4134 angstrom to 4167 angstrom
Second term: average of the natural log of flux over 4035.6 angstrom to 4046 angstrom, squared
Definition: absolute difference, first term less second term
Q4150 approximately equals 20.0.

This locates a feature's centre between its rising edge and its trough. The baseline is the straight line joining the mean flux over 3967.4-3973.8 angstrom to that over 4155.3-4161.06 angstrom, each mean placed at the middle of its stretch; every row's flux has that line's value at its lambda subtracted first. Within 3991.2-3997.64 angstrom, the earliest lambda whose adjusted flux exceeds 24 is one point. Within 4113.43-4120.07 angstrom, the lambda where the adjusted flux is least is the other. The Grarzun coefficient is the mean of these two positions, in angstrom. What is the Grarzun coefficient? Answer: 4052.8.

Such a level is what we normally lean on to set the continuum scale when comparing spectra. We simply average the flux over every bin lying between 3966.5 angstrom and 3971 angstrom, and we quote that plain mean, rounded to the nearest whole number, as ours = 77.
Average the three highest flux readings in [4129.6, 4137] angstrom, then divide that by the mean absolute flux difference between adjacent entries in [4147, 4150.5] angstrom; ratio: 48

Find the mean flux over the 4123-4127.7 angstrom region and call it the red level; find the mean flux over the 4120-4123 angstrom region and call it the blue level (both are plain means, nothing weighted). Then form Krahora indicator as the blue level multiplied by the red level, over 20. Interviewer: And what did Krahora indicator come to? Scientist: 1060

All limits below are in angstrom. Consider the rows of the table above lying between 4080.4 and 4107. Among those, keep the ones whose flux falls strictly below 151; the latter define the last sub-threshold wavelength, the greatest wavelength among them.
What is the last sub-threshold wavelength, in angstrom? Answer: 4106.33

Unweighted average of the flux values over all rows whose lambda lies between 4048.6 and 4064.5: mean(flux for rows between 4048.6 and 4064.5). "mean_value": 157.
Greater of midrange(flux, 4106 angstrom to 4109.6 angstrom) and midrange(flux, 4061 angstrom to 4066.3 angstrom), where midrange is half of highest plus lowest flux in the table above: 151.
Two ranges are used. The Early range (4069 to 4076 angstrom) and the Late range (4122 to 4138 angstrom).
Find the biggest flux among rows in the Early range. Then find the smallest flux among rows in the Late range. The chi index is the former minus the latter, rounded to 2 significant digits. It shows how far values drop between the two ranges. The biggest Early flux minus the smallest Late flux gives 30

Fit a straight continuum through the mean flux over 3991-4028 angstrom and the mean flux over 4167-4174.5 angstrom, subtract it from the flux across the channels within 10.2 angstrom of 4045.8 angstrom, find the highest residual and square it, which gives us 833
